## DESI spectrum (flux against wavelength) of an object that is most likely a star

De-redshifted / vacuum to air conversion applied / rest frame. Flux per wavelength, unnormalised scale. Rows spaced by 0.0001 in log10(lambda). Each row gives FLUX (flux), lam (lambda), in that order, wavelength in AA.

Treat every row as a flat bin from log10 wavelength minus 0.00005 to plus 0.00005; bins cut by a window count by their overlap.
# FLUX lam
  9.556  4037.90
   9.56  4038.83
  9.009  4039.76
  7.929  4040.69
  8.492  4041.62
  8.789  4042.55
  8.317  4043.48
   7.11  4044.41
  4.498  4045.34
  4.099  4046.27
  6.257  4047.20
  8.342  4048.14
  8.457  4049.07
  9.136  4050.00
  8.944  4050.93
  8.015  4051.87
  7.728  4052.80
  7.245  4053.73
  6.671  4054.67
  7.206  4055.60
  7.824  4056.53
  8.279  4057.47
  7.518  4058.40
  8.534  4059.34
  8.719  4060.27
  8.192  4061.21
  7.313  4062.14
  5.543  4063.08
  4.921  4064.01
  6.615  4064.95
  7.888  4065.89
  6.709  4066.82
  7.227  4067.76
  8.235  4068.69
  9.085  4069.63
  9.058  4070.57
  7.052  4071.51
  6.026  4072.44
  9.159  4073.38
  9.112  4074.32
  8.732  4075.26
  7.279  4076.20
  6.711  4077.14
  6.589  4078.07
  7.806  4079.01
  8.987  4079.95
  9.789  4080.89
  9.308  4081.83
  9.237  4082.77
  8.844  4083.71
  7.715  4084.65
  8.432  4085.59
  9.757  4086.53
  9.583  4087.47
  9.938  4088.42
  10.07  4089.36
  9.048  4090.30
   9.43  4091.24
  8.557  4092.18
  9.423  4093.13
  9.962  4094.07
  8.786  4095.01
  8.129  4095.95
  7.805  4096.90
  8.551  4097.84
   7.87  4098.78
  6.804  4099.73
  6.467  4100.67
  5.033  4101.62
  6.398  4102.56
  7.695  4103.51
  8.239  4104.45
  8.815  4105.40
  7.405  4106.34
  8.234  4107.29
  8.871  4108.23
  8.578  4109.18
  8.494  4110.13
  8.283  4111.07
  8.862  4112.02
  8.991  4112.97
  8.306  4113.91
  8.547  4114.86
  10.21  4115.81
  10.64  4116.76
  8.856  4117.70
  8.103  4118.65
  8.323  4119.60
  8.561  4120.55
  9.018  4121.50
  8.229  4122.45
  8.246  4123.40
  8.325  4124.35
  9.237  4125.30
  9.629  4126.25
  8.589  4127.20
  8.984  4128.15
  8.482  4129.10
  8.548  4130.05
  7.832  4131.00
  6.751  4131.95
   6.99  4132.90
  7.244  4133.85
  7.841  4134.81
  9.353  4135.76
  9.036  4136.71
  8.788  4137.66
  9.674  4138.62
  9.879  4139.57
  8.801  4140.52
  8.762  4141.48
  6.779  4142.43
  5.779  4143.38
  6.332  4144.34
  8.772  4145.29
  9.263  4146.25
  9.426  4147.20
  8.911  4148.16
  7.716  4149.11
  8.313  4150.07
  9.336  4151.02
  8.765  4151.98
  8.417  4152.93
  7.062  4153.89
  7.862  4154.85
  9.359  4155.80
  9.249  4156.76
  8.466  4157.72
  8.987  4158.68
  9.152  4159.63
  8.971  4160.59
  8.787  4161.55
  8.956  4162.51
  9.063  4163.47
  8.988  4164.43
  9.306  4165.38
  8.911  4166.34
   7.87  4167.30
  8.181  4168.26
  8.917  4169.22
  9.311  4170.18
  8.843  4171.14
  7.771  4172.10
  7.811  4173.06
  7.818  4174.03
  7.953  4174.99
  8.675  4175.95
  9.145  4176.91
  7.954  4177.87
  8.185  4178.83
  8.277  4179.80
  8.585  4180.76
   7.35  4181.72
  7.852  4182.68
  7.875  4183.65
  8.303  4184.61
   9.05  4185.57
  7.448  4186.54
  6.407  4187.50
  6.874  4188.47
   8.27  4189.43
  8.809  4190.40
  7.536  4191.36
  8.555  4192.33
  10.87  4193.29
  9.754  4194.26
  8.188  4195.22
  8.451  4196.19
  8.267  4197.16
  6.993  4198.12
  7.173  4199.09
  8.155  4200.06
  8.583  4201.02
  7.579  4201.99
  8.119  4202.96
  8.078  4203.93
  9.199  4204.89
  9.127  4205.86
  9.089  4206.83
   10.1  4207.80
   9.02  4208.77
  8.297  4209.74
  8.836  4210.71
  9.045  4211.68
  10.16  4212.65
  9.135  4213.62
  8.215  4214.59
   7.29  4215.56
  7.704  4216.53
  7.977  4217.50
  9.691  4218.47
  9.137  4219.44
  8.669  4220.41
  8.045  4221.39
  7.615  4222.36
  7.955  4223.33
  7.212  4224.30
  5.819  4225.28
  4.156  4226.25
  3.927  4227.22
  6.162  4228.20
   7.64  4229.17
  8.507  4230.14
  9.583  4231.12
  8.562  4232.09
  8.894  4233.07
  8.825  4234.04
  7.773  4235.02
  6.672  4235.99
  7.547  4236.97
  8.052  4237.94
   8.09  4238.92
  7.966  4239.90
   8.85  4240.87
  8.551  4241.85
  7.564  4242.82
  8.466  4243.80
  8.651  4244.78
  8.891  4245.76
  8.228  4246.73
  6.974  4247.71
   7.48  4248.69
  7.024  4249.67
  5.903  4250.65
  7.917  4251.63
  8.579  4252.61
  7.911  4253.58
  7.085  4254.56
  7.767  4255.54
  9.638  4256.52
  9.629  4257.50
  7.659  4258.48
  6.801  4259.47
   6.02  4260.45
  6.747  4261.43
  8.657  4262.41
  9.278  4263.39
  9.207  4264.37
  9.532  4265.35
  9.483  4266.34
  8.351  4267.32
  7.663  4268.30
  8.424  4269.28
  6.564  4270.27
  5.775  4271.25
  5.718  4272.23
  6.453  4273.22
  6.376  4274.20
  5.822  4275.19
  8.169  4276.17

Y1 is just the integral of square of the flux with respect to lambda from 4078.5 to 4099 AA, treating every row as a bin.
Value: 1659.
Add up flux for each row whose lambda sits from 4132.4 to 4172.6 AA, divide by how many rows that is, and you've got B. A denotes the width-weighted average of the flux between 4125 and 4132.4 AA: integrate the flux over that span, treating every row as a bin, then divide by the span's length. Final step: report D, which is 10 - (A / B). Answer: 9.00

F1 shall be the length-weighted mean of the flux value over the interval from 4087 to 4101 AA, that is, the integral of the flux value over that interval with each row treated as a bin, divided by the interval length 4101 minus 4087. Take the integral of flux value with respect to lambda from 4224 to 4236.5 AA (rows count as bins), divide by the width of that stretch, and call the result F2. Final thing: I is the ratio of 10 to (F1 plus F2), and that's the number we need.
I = 0.628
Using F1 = 8.7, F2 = 7.2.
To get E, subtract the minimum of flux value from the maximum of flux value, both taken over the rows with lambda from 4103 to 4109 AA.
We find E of 1.5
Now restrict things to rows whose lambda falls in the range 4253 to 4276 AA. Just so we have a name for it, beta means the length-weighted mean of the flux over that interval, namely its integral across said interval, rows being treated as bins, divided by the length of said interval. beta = 7.7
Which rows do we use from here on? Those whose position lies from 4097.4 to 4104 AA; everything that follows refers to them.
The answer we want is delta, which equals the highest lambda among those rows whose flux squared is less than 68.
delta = 4103.51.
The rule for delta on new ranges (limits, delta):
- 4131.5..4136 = 4134.81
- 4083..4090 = 4084.65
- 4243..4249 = 4248.69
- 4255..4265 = 4261.43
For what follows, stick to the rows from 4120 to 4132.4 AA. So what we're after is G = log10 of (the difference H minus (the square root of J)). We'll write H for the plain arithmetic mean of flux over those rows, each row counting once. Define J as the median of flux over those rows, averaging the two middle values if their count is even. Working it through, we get 0.746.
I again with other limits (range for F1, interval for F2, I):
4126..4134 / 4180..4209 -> 0.608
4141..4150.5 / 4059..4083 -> 0.632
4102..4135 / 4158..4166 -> 0.574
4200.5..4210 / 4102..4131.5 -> 0.579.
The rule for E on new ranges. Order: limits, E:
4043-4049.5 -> 4.4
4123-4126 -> 1.0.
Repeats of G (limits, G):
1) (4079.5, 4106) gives 0.745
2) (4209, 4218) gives 0.751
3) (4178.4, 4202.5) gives 0.722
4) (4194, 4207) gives 0.738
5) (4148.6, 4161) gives 0.750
